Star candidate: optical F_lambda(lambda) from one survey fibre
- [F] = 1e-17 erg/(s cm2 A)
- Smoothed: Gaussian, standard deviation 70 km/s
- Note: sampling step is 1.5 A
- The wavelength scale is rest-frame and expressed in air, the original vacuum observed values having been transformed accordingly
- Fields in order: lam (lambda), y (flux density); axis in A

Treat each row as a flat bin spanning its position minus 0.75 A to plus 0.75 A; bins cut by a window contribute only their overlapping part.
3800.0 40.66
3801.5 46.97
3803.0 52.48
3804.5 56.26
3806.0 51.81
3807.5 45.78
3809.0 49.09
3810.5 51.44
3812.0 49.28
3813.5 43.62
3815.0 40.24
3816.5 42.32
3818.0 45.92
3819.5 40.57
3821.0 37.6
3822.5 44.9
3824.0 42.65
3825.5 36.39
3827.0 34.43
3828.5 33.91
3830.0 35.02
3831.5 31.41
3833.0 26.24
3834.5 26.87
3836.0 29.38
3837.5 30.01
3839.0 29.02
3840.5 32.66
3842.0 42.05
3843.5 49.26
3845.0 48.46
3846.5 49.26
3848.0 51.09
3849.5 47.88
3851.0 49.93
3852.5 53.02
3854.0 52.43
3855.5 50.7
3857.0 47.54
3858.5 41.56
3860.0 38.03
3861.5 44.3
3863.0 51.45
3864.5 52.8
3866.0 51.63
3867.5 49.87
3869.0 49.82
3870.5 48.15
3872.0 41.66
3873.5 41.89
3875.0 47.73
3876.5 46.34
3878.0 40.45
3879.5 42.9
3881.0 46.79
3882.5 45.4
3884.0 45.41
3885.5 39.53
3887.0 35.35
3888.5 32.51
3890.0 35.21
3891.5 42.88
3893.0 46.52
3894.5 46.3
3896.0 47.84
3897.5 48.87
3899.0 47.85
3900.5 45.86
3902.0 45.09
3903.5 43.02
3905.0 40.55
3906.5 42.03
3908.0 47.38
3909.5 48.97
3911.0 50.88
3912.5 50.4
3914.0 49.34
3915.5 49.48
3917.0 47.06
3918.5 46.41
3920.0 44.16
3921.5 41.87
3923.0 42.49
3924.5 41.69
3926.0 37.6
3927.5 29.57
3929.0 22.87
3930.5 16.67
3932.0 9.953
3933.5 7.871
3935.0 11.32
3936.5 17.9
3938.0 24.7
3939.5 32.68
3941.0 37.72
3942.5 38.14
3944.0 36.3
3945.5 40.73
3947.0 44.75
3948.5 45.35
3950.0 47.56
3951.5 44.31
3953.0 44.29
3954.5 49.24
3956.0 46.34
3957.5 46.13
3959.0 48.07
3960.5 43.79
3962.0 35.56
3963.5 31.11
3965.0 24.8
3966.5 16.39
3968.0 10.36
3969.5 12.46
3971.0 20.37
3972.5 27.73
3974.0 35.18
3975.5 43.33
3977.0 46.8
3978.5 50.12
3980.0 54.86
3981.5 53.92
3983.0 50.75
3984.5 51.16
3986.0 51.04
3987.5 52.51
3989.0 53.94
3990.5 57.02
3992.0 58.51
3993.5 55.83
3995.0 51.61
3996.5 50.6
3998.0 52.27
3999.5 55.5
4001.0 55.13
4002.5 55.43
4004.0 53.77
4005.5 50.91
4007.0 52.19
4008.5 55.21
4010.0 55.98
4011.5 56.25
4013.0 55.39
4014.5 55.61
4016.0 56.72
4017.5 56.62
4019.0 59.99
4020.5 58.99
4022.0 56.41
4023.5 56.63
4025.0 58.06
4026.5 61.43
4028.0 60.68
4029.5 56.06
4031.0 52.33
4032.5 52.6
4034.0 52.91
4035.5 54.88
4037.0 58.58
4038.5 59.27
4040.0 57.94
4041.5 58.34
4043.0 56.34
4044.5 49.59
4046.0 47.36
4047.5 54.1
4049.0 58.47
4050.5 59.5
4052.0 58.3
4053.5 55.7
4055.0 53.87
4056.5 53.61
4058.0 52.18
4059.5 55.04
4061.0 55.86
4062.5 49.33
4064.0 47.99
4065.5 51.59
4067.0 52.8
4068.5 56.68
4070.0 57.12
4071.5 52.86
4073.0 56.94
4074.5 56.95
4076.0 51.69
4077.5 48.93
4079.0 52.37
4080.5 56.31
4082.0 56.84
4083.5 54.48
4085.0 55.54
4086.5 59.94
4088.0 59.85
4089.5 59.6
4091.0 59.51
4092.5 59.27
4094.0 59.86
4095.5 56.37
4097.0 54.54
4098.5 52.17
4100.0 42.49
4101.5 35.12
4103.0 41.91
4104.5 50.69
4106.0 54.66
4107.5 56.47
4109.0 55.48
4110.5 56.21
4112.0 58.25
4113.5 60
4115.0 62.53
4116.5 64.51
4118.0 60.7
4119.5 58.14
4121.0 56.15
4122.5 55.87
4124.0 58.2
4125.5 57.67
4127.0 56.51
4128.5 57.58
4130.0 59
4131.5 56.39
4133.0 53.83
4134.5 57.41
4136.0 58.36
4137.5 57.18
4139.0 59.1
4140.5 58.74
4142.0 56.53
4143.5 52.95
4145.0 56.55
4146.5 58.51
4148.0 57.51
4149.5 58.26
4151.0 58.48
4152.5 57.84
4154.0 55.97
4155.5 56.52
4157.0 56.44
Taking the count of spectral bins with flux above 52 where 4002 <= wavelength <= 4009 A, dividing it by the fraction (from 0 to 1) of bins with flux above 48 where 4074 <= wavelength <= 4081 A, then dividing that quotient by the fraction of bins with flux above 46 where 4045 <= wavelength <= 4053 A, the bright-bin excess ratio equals 4.0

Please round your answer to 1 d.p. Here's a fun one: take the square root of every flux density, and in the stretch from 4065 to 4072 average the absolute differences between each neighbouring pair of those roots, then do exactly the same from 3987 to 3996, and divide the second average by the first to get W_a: 1.0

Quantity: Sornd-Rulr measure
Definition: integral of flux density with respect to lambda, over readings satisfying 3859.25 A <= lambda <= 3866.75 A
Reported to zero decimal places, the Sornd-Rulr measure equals 357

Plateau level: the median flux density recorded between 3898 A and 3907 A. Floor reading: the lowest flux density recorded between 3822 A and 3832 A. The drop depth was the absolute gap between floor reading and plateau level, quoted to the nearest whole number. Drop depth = 13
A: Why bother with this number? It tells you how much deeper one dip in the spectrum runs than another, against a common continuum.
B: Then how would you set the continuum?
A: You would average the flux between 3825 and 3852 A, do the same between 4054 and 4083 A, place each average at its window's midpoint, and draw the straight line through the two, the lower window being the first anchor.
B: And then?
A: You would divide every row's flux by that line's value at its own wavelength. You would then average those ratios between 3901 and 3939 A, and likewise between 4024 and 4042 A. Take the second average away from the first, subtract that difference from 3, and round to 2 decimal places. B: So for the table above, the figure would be 3.27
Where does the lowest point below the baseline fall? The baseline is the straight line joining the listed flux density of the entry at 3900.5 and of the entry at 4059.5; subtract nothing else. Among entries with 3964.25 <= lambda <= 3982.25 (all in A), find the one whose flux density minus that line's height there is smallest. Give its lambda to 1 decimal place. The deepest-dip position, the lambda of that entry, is 3968.0 A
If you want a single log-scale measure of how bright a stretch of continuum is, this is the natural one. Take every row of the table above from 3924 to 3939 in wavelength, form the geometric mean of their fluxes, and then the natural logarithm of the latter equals 2.96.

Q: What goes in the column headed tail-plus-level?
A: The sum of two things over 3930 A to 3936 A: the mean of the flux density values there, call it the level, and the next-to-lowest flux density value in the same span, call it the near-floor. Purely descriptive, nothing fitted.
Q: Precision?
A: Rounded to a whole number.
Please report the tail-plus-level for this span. 21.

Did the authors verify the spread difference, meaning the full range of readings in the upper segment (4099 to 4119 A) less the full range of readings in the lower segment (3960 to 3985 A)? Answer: -15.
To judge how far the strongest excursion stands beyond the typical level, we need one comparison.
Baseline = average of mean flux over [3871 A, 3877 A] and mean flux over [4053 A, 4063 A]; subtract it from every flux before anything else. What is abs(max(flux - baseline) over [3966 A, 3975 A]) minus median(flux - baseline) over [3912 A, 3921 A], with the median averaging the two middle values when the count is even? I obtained 15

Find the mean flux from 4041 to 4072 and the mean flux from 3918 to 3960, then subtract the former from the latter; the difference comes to -19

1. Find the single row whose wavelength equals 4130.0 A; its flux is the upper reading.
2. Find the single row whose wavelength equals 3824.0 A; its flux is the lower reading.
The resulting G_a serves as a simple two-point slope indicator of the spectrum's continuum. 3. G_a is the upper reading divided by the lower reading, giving 1.4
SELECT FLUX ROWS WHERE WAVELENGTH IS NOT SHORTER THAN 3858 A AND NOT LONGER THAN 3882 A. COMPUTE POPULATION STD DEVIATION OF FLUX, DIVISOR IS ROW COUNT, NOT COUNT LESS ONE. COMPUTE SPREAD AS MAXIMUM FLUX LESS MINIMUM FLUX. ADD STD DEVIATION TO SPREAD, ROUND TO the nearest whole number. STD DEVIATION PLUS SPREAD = 19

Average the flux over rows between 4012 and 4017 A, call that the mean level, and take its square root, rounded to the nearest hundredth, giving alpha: 7.48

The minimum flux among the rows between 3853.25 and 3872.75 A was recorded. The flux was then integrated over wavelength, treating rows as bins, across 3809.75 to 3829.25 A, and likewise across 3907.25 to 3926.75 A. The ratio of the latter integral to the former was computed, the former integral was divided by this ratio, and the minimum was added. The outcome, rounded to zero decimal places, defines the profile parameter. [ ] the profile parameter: 779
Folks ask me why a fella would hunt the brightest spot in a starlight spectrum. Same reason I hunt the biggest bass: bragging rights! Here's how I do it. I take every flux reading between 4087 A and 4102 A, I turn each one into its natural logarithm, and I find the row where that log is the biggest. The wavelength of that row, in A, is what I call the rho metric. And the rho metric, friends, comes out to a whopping 4094.0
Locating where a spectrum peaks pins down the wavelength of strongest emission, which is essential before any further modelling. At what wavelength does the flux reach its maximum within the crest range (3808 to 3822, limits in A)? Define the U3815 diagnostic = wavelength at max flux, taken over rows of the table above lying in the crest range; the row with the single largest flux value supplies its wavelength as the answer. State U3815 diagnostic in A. 3810.5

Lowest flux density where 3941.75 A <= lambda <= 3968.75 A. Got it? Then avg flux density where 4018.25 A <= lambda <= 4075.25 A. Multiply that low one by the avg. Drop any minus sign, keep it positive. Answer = 575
